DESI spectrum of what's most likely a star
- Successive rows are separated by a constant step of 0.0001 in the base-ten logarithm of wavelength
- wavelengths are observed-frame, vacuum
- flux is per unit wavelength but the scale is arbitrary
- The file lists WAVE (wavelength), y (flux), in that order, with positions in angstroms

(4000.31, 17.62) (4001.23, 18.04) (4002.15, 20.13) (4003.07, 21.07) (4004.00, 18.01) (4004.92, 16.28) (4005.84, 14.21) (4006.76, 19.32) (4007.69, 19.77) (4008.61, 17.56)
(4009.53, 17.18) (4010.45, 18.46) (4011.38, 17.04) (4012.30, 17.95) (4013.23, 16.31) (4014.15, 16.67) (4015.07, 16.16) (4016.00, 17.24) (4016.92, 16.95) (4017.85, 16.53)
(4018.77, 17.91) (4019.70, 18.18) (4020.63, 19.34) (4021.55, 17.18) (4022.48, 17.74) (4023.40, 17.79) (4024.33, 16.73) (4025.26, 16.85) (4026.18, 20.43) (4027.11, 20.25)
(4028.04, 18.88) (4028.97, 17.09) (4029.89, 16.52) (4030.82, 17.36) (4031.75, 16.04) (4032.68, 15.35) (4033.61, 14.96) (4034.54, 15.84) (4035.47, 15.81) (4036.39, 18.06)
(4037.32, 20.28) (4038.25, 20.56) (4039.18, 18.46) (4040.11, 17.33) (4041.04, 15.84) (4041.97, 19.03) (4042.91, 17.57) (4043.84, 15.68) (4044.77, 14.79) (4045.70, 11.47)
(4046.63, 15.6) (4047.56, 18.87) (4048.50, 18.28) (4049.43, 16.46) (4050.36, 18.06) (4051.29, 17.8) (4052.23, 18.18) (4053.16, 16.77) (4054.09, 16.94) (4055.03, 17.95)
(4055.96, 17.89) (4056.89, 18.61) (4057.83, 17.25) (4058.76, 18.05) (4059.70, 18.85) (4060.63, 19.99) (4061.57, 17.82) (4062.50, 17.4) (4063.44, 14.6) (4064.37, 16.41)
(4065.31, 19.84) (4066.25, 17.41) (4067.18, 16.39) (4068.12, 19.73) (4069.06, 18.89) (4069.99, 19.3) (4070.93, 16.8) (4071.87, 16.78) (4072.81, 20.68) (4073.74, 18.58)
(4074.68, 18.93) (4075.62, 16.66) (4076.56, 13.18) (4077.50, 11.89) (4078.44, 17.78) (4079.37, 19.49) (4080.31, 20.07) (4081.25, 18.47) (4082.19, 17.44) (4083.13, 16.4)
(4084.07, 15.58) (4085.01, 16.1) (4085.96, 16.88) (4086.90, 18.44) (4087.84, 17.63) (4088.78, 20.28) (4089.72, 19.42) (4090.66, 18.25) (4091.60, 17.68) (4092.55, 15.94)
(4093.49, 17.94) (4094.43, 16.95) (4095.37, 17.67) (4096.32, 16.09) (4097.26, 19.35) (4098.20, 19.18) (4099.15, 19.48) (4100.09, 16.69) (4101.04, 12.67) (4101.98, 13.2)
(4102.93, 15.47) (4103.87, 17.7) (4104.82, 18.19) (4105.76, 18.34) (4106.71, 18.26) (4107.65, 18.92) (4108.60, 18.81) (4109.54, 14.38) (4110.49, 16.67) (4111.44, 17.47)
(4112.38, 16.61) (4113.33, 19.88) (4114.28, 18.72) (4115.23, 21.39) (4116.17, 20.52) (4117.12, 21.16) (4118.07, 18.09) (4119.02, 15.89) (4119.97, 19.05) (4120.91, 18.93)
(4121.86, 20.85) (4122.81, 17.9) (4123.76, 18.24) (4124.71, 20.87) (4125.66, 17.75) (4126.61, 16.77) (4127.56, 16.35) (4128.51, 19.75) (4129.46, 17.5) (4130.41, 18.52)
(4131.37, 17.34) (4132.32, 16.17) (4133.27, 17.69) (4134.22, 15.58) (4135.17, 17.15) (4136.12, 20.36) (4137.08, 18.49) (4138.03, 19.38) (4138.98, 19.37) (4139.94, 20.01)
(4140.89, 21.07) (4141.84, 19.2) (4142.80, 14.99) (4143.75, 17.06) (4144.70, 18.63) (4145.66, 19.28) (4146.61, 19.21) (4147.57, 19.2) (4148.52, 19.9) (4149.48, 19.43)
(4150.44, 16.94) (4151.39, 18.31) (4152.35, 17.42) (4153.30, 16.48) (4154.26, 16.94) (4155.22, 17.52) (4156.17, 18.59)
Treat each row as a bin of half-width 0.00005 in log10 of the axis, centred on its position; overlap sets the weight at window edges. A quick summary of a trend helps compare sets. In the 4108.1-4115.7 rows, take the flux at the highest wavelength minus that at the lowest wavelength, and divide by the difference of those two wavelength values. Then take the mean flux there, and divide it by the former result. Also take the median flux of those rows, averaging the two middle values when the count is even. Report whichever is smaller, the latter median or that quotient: 18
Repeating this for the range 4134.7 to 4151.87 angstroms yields 19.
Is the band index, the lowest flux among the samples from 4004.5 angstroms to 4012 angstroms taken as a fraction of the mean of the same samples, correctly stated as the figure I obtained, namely 0.81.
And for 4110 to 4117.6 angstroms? 0.87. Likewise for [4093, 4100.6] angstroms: 0.90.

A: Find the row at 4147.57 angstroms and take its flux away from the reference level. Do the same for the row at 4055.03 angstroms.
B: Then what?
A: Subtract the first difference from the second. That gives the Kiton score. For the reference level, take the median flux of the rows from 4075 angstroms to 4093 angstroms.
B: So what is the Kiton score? 1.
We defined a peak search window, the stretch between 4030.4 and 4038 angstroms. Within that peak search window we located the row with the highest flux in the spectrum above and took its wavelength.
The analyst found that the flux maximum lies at 4037.32 angstroms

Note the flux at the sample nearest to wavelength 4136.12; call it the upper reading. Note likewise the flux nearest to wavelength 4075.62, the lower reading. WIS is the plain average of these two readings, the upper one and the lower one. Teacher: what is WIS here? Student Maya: 18.5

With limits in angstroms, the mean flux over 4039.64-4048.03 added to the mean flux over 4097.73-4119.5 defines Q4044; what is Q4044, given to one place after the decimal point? 34.0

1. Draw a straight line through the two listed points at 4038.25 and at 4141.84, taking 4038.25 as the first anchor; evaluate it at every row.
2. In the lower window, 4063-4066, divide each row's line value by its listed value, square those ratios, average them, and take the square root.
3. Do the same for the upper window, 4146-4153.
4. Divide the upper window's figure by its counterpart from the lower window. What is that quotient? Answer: 0.84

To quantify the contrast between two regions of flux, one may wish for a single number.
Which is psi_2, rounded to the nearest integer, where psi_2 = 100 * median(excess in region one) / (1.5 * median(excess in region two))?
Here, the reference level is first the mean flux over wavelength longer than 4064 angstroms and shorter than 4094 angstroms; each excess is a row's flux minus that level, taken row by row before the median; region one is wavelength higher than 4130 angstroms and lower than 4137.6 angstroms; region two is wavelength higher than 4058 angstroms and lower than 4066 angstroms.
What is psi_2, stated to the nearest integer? -37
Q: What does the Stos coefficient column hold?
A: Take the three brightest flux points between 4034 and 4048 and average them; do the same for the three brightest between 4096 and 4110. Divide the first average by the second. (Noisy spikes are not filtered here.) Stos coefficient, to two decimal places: 1.03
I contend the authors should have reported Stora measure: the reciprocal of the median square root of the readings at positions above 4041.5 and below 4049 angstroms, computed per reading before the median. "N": 0.245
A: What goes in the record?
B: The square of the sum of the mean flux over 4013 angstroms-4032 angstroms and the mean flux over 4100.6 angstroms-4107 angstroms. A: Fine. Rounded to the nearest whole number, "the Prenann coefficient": 1142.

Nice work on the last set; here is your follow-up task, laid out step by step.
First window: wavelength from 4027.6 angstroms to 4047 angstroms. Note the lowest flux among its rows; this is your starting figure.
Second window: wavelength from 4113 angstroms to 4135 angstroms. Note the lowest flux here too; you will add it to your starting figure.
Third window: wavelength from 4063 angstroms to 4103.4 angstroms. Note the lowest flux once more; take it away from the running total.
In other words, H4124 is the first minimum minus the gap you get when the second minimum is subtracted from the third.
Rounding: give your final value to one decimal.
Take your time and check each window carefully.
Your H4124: 15.2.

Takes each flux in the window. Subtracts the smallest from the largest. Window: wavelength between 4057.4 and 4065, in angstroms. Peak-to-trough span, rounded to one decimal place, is 5.4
